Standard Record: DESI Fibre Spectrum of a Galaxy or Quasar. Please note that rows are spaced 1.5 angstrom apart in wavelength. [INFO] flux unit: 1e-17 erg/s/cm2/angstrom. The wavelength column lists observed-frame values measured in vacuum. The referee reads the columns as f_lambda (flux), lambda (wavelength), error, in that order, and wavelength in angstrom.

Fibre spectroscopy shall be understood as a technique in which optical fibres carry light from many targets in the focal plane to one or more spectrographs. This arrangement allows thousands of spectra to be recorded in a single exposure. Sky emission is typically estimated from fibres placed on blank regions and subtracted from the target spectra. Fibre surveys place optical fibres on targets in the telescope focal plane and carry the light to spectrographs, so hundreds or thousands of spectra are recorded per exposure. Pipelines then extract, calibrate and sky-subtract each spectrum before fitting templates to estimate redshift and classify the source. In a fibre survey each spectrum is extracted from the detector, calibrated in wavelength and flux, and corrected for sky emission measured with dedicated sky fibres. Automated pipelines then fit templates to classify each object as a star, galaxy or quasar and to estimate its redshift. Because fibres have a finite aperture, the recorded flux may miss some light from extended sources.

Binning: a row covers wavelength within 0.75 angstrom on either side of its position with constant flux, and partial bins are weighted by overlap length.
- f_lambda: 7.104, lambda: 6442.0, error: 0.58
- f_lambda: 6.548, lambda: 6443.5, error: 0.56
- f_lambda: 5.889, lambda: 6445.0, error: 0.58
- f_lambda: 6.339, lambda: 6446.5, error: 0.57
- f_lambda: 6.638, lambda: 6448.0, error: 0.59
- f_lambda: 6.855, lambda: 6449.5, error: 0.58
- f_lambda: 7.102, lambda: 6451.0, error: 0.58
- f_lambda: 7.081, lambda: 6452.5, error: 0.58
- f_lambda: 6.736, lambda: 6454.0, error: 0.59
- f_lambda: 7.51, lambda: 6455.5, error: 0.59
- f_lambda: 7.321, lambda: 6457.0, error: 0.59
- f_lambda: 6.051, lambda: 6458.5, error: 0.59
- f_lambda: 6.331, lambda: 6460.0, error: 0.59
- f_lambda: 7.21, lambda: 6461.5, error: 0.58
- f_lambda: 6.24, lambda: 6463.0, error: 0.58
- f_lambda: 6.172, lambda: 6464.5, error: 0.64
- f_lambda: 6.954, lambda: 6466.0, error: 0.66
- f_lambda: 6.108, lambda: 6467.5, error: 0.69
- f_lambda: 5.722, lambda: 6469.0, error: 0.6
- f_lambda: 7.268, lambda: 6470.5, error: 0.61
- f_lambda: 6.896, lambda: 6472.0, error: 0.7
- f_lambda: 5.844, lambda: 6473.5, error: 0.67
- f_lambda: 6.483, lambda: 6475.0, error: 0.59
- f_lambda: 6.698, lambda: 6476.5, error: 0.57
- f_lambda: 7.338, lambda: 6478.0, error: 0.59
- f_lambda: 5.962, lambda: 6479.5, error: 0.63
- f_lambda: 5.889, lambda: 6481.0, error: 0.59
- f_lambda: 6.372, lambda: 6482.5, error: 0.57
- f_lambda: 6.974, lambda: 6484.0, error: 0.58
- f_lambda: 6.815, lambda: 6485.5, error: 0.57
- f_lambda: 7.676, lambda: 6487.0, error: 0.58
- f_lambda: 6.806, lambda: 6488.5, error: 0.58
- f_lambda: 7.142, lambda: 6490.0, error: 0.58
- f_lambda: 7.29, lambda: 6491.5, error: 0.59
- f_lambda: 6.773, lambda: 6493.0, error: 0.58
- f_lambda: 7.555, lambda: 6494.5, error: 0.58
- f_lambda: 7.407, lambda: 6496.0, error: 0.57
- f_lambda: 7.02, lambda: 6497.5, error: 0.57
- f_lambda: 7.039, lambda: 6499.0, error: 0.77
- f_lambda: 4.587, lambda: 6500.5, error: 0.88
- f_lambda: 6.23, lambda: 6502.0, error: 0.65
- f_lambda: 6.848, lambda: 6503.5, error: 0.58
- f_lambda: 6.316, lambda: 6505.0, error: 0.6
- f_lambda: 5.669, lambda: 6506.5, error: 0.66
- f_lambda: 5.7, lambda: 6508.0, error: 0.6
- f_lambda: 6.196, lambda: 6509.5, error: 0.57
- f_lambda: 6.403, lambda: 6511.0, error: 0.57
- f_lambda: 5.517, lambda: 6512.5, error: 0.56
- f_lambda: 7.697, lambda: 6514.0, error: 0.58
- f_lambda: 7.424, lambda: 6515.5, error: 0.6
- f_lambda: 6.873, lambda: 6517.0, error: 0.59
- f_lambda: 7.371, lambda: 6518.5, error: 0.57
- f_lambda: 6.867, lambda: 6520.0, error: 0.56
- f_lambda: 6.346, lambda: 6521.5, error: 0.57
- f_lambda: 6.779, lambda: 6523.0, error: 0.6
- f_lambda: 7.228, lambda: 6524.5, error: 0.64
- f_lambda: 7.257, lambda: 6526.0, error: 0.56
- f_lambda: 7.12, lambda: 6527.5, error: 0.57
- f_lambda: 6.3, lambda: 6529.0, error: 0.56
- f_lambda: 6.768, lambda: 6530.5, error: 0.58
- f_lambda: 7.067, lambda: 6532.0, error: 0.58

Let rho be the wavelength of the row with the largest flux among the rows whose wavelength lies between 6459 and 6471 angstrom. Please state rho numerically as 6470.5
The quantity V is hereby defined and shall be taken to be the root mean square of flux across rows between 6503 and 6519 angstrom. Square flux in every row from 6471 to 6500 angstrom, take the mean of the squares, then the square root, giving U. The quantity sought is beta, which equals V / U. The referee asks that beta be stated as 0.96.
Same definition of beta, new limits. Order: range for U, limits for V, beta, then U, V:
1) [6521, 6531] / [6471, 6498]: 1.00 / 6.8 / 6.85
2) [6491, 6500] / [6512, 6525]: 0.96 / 7.2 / 6.93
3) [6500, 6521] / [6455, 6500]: 1.05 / 6.5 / 6.79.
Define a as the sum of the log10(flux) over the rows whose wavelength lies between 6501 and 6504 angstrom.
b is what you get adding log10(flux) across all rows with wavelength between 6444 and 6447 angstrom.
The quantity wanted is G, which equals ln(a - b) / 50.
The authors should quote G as -0.057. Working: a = 1.63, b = 1.57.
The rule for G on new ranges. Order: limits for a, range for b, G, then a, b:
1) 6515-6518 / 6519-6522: -0.054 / 1.71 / 1.64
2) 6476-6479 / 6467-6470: -0.038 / 1.69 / 1.54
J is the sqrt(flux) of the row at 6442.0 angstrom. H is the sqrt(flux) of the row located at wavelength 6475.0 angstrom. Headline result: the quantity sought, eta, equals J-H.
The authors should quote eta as 0.12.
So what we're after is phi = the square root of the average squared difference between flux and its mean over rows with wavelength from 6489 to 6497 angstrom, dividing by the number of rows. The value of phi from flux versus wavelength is 0.27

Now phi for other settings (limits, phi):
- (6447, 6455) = 0.18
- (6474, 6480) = 0.49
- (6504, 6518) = 0.73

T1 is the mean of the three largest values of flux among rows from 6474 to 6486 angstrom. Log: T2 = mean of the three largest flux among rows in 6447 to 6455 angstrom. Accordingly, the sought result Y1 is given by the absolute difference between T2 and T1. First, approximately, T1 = 7.0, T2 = 7.01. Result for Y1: 0.0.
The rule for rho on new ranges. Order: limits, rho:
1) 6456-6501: 6487.0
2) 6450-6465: 6455.5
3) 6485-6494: 6487.0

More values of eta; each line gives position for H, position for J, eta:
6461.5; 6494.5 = 0.06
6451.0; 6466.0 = -0.03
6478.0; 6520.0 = -0.09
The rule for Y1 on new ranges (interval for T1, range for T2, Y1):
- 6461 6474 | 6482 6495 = 0.4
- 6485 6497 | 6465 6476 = 0.5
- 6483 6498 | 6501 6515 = 0.6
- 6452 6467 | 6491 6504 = 0.1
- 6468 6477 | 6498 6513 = 0.2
